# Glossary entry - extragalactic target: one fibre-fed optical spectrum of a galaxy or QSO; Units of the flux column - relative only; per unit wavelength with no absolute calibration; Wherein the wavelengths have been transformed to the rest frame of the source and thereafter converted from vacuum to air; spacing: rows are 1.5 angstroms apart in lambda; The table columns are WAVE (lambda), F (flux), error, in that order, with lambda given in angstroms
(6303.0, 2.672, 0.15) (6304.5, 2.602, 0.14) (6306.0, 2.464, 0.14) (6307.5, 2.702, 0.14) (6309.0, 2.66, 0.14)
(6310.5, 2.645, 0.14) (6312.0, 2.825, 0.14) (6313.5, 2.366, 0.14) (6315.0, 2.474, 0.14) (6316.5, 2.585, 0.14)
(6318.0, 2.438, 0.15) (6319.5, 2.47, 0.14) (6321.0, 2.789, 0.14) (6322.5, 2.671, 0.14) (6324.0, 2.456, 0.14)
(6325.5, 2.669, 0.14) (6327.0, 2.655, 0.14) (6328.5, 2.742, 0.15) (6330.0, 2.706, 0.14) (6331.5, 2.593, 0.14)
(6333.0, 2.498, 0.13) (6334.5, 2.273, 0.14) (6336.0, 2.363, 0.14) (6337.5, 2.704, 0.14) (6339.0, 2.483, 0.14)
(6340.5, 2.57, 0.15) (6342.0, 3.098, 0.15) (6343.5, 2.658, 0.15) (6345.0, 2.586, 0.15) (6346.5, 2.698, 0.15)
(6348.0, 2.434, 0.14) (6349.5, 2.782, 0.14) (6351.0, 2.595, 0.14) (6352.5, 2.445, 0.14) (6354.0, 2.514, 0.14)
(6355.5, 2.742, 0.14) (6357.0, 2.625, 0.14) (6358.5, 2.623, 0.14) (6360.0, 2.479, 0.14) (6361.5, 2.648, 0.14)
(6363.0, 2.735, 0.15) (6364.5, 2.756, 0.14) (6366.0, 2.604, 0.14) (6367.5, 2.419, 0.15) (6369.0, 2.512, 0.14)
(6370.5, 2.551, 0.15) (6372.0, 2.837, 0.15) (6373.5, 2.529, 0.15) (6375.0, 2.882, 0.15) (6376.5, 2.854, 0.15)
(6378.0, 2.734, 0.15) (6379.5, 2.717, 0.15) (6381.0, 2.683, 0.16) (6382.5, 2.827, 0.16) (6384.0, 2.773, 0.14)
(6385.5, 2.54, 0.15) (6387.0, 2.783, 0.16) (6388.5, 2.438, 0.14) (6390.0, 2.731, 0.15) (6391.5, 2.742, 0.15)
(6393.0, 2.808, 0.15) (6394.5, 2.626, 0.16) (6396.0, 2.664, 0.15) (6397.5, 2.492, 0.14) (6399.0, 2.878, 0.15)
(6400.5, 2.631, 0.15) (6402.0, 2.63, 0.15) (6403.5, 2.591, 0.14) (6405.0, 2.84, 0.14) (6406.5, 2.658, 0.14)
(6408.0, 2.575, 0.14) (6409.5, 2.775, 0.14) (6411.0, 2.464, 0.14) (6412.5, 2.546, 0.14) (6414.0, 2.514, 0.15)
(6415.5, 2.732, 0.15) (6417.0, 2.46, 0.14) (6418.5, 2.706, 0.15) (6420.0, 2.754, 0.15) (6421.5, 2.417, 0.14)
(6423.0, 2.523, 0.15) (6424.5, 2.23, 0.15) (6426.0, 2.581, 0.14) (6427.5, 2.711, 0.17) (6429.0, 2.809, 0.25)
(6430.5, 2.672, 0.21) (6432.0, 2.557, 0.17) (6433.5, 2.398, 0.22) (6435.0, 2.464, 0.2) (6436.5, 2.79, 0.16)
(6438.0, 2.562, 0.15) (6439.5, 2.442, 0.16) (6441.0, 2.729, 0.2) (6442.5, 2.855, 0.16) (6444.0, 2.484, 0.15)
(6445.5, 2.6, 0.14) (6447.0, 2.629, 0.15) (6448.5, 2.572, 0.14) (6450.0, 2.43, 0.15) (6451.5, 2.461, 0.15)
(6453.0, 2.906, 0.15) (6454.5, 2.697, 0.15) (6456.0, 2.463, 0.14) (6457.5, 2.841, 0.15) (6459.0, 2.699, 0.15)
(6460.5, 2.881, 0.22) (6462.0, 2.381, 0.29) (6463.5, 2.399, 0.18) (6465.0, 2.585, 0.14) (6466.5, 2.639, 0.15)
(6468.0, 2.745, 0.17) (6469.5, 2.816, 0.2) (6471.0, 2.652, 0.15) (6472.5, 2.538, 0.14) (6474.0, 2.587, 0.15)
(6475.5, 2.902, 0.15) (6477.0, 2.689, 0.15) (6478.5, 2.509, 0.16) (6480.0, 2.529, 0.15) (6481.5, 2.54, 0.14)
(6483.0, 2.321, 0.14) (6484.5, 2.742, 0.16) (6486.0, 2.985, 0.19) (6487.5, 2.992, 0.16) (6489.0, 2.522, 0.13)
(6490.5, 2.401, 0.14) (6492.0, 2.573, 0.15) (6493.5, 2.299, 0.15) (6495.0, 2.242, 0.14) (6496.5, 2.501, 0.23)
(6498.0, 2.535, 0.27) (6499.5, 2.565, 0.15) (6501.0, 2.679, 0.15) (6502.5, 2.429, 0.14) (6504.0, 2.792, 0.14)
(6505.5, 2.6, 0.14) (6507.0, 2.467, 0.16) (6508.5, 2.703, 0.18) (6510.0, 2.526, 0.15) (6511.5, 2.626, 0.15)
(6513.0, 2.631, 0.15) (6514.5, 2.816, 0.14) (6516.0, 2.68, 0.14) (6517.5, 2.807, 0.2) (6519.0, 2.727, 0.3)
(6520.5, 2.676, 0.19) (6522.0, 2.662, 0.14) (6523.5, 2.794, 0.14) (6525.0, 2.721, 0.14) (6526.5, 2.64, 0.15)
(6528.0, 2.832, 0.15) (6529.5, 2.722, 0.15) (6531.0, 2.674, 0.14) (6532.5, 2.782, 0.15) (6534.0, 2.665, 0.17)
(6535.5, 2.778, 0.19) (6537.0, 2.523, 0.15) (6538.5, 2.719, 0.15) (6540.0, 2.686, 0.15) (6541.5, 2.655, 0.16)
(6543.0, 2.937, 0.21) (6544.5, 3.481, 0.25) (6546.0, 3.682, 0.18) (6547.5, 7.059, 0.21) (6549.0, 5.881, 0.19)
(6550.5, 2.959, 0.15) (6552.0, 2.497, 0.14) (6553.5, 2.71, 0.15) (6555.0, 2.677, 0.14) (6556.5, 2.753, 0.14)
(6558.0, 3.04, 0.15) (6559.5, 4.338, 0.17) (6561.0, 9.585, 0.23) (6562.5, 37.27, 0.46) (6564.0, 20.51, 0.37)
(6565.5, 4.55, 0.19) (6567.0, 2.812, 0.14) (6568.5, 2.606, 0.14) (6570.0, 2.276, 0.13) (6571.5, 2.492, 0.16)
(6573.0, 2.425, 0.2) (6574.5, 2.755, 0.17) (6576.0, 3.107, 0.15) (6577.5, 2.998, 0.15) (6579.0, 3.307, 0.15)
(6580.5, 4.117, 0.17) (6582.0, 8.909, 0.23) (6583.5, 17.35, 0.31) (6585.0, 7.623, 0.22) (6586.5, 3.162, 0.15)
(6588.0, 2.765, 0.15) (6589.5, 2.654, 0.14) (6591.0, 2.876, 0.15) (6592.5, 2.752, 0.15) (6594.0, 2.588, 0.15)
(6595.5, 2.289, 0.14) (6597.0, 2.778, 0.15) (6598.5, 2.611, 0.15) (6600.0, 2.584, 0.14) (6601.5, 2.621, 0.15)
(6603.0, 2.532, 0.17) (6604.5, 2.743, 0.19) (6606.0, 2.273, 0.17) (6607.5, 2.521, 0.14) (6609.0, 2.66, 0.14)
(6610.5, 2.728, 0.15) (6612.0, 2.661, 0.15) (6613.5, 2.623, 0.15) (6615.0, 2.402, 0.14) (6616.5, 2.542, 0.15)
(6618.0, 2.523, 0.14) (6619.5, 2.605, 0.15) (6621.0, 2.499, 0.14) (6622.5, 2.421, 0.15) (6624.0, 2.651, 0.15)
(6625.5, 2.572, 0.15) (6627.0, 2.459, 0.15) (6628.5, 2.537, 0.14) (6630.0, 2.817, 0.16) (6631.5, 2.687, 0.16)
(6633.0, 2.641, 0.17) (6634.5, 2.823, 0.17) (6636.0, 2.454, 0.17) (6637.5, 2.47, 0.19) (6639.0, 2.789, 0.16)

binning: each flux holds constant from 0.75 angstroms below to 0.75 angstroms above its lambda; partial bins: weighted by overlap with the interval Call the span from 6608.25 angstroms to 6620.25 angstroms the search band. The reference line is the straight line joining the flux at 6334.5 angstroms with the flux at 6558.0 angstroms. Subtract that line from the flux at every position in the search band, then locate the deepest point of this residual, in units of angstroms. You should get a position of 6615.0 angstroms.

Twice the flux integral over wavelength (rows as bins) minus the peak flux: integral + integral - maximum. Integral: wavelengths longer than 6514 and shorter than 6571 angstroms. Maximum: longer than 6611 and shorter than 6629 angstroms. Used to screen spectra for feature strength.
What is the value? 523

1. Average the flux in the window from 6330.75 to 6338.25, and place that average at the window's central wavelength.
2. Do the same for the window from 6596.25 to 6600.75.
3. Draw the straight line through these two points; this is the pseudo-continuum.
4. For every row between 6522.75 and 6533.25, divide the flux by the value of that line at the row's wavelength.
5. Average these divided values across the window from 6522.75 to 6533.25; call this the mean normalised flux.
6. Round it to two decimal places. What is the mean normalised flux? 1.05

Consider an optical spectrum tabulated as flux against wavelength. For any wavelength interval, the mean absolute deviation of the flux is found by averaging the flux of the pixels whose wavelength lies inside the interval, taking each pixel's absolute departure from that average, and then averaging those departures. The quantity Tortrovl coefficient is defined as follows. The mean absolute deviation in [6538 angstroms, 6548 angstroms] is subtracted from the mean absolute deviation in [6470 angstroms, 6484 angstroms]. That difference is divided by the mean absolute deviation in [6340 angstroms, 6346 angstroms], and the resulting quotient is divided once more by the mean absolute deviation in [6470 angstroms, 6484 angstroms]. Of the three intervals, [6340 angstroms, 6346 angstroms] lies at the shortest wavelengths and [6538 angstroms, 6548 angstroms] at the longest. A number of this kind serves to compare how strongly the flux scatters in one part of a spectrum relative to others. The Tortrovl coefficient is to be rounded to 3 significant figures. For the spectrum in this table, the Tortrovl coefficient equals -44.8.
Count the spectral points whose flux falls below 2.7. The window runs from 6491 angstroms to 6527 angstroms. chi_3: 17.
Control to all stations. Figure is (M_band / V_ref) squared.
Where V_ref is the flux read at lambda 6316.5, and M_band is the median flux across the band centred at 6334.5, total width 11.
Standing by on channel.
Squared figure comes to 0.93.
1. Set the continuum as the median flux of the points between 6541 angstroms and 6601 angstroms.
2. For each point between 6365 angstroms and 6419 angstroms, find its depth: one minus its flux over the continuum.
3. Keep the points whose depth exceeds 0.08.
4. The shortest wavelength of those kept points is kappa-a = 6366.0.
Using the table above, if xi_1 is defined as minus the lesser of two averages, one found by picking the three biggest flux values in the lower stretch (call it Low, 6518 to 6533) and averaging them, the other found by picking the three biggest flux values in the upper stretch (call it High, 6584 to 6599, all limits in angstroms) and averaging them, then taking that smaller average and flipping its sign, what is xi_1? -2.80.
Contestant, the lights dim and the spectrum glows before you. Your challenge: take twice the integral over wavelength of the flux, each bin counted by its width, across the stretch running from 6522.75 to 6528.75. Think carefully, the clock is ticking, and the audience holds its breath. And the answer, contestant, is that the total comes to 33.0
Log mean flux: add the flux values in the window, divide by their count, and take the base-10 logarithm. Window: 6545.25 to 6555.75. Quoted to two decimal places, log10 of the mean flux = 0.59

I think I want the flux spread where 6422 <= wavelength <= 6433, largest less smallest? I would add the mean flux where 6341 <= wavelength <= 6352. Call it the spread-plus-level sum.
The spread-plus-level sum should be 3.3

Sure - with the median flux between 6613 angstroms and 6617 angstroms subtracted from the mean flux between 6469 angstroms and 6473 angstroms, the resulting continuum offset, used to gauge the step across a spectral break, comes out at 0.1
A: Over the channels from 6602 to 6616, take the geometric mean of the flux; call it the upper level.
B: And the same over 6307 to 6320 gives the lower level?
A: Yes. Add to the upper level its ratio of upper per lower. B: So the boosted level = 3.6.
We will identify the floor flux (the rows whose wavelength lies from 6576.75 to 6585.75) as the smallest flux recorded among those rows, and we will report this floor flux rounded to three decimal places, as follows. 2.998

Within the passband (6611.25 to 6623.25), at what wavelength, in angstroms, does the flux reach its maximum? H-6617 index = 6612.0 angstroms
